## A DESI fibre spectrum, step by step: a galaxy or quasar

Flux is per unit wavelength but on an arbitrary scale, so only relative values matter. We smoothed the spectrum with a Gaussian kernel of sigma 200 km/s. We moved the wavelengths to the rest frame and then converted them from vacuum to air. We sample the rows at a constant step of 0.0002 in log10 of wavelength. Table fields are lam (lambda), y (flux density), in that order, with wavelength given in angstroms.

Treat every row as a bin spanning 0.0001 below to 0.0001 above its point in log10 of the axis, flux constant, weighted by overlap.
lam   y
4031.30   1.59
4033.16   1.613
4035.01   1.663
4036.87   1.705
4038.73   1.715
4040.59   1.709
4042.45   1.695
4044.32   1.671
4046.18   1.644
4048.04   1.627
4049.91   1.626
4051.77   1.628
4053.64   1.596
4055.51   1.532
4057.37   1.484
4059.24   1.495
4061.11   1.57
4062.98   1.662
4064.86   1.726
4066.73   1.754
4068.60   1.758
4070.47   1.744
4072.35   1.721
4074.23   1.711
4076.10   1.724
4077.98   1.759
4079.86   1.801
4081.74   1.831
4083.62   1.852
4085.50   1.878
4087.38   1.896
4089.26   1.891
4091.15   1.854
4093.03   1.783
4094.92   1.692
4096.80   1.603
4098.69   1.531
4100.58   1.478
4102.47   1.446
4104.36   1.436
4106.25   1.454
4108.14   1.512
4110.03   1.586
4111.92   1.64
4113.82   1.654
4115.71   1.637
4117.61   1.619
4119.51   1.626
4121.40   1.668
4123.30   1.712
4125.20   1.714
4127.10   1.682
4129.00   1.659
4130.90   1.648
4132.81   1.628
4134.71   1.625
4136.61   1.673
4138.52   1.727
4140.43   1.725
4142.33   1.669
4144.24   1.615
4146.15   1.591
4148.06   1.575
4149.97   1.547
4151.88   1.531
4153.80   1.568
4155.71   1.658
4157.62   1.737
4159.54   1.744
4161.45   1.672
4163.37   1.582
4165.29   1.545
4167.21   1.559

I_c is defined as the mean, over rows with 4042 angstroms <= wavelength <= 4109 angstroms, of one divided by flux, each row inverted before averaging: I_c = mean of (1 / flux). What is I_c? 0.603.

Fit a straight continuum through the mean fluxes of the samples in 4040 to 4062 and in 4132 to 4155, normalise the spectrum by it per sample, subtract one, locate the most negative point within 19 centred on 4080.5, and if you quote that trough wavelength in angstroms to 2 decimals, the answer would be 4074.23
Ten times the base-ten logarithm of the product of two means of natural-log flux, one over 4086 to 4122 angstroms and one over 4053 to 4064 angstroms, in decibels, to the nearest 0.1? -6.7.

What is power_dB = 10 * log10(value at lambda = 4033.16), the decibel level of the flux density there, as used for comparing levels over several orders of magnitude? 2.08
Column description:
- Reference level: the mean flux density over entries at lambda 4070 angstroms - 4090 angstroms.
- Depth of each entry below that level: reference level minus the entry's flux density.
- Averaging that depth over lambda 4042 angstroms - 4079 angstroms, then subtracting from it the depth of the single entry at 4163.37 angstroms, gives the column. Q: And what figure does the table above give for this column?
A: -0.074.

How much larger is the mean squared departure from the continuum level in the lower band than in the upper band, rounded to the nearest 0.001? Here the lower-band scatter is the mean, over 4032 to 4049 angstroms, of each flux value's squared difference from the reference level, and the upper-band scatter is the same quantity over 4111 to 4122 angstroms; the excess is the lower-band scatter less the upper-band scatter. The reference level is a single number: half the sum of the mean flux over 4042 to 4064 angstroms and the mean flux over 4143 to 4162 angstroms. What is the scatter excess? 0.004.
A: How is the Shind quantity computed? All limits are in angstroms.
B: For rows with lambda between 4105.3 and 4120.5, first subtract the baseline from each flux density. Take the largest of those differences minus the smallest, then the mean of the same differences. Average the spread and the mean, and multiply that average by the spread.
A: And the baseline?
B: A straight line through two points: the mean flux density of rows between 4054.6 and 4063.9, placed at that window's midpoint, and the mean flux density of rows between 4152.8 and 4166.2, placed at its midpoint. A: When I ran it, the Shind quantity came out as 0.018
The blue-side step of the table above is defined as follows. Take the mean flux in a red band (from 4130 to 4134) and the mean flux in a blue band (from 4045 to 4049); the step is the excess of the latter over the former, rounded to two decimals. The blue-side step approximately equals 0.00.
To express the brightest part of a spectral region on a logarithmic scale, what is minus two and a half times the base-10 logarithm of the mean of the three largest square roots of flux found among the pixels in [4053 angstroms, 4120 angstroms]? -0.345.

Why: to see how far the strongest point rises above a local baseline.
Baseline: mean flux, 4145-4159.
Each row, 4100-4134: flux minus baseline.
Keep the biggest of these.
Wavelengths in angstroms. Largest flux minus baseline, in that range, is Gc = 0.11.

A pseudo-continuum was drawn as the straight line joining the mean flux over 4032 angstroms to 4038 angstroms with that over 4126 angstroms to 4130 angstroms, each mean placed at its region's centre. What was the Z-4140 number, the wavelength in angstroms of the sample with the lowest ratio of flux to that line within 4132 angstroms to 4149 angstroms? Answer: 4148.06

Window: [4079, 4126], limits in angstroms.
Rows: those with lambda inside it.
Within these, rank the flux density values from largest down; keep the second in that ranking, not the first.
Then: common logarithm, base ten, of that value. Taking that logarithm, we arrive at 0.277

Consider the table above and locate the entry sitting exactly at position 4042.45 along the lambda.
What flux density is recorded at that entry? 1.695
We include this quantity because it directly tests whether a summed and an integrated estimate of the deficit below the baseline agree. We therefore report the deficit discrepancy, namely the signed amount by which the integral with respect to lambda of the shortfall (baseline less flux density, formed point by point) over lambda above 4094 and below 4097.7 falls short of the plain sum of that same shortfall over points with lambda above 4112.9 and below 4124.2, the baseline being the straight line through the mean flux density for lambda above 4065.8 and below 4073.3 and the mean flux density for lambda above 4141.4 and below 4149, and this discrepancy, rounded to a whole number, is 0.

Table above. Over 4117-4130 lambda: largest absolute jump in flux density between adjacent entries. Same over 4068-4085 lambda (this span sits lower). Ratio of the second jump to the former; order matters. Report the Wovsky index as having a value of 1.0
